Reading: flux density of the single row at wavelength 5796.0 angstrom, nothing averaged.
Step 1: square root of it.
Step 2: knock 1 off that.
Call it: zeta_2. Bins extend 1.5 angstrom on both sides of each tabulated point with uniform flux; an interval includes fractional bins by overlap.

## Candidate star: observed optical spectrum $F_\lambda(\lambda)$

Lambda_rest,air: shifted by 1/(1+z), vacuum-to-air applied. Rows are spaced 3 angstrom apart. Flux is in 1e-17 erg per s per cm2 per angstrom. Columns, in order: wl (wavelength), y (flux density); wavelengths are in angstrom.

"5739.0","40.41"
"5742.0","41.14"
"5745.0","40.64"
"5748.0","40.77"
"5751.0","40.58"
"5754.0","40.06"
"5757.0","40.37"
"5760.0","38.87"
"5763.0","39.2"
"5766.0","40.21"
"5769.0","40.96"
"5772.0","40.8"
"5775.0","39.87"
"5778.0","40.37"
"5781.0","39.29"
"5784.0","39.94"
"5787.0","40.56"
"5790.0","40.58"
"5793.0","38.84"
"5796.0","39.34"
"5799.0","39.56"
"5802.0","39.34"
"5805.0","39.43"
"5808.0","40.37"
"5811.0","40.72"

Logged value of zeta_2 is 5.272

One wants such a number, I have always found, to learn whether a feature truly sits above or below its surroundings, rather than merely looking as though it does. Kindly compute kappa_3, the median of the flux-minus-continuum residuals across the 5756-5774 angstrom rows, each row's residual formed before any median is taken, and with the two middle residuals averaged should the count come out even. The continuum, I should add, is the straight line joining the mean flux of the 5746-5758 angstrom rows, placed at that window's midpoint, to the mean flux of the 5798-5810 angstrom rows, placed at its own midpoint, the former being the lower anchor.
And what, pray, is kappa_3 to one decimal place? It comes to 0.0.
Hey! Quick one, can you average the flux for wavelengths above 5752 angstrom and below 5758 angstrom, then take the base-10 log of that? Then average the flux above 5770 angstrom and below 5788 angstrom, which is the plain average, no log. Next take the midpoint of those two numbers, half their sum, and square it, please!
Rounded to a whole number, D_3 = 436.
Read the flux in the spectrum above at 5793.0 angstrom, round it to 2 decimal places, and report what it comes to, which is 38.84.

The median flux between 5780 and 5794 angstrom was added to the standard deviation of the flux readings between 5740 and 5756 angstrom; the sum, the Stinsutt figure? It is 40.3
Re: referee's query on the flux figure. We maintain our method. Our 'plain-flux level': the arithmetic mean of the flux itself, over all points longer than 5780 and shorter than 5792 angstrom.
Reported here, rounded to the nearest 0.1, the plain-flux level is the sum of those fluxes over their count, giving 40.1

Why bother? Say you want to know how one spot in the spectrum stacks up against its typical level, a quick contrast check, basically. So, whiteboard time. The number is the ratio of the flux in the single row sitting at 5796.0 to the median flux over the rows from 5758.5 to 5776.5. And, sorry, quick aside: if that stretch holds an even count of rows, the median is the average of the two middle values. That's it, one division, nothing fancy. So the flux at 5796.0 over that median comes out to 0.98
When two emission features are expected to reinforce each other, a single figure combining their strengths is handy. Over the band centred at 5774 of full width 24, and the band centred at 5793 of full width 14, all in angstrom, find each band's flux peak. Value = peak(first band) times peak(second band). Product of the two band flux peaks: 1662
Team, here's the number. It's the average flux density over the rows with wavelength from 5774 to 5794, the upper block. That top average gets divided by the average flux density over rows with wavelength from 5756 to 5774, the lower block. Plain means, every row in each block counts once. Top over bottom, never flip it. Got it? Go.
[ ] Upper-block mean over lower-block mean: 1.00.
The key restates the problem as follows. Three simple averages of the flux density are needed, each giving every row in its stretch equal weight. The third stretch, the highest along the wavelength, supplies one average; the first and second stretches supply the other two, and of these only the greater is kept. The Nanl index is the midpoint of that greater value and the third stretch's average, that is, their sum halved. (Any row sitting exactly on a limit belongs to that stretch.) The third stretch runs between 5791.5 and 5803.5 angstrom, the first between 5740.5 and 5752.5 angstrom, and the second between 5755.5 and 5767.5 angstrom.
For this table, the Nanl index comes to 40.0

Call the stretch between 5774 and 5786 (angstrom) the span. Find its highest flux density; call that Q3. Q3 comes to 40.37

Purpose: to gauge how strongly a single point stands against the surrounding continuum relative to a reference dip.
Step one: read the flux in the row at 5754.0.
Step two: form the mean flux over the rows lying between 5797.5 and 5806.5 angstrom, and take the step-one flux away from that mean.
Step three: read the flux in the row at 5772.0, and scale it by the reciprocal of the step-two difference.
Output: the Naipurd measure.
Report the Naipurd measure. -66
